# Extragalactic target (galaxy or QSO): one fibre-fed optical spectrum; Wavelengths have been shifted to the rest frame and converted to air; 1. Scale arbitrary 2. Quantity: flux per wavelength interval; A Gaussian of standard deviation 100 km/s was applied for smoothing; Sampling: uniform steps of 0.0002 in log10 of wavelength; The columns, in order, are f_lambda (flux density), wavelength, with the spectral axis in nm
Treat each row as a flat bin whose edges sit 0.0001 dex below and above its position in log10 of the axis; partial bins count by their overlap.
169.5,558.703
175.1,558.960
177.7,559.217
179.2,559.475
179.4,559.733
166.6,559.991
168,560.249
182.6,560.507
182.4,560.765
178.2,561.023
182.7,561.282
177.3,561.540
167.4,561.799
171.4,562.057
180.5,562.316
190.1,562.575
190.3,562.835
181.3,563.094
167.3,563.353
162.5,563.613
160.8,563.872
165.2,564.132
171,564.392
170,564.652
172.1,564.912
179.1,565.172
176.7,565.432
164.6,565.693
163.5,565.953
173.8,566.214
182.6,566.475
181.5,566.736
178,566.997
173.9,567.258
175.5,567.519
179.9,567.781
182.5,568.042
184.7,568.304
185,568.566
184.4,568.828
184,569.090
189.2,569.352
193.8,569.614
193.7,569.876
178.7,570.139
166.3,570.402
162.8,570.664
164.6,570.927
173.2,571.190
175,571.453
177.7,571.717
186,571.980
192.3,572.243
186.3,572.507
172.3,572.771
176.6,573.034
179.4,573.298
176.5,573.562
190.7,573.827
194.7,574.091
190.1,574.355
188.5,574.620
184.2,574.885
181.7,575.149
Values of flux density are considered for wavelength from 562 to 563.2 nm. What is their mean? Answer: 183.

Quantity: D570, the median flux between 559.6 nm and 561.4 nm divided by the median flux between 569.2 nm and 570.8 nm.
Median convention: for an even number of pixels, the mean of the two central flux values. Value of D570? 0.98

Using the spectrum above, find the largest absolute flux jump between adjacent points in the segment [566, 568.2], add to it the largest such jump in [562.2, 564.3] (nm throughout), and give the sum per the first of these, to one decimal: 2.6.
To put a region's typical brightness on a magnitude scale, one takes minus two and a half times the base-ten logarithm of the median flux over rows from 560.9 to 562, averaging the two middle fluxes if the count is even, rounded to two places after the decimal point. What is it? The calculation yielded -5.62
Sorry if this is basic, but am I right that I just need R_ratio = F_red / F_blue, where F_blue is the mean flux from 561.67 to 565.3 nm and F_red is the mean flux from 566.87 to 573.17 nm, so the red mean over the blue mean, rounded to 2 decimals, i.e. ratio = 1.04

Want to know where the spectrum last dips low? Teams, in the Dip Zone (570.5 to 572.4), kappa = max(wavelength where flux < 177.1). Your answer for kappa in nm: 571.453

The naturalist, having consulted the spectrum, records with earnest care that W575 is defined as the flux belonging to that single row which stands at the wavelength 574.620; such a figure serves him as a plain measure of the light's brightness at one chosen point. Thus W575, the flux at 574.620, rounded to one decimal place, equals 188.5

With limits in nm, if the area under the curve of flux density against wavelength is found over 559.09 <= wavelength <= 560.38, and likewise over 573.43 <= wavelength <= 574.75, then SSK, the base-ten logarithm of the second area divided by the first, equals 0.04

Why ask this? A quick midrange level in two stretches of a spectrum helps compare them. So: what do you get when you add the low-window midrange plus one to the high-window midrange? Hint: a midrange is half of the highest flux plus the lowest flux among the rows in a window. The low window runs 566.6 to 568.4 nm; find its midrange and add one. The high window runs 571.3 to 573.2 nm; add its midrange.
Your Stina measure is 362.6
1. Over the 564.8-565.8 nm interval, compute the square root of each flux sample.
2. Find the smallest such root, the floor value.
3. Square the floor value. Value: 165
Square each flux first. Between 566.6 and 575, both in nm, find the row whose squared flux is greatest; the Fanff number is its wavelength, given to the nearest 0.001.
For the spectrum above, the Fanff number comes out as 574.091 nm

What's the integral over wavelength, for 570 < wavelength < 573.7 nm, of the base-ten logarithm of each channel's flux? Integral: 8.3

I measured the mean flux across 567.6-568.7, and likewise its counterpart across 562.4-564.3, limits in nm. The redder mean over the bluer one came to 1.05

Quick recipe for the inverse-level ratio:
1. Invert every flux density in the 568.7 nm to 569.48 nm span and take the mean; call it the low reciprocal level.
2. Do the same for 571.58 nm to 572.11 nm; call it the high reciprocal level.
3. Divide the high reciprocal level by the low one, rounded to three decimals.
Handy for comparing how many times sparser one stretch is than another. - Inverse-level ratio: 1.022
